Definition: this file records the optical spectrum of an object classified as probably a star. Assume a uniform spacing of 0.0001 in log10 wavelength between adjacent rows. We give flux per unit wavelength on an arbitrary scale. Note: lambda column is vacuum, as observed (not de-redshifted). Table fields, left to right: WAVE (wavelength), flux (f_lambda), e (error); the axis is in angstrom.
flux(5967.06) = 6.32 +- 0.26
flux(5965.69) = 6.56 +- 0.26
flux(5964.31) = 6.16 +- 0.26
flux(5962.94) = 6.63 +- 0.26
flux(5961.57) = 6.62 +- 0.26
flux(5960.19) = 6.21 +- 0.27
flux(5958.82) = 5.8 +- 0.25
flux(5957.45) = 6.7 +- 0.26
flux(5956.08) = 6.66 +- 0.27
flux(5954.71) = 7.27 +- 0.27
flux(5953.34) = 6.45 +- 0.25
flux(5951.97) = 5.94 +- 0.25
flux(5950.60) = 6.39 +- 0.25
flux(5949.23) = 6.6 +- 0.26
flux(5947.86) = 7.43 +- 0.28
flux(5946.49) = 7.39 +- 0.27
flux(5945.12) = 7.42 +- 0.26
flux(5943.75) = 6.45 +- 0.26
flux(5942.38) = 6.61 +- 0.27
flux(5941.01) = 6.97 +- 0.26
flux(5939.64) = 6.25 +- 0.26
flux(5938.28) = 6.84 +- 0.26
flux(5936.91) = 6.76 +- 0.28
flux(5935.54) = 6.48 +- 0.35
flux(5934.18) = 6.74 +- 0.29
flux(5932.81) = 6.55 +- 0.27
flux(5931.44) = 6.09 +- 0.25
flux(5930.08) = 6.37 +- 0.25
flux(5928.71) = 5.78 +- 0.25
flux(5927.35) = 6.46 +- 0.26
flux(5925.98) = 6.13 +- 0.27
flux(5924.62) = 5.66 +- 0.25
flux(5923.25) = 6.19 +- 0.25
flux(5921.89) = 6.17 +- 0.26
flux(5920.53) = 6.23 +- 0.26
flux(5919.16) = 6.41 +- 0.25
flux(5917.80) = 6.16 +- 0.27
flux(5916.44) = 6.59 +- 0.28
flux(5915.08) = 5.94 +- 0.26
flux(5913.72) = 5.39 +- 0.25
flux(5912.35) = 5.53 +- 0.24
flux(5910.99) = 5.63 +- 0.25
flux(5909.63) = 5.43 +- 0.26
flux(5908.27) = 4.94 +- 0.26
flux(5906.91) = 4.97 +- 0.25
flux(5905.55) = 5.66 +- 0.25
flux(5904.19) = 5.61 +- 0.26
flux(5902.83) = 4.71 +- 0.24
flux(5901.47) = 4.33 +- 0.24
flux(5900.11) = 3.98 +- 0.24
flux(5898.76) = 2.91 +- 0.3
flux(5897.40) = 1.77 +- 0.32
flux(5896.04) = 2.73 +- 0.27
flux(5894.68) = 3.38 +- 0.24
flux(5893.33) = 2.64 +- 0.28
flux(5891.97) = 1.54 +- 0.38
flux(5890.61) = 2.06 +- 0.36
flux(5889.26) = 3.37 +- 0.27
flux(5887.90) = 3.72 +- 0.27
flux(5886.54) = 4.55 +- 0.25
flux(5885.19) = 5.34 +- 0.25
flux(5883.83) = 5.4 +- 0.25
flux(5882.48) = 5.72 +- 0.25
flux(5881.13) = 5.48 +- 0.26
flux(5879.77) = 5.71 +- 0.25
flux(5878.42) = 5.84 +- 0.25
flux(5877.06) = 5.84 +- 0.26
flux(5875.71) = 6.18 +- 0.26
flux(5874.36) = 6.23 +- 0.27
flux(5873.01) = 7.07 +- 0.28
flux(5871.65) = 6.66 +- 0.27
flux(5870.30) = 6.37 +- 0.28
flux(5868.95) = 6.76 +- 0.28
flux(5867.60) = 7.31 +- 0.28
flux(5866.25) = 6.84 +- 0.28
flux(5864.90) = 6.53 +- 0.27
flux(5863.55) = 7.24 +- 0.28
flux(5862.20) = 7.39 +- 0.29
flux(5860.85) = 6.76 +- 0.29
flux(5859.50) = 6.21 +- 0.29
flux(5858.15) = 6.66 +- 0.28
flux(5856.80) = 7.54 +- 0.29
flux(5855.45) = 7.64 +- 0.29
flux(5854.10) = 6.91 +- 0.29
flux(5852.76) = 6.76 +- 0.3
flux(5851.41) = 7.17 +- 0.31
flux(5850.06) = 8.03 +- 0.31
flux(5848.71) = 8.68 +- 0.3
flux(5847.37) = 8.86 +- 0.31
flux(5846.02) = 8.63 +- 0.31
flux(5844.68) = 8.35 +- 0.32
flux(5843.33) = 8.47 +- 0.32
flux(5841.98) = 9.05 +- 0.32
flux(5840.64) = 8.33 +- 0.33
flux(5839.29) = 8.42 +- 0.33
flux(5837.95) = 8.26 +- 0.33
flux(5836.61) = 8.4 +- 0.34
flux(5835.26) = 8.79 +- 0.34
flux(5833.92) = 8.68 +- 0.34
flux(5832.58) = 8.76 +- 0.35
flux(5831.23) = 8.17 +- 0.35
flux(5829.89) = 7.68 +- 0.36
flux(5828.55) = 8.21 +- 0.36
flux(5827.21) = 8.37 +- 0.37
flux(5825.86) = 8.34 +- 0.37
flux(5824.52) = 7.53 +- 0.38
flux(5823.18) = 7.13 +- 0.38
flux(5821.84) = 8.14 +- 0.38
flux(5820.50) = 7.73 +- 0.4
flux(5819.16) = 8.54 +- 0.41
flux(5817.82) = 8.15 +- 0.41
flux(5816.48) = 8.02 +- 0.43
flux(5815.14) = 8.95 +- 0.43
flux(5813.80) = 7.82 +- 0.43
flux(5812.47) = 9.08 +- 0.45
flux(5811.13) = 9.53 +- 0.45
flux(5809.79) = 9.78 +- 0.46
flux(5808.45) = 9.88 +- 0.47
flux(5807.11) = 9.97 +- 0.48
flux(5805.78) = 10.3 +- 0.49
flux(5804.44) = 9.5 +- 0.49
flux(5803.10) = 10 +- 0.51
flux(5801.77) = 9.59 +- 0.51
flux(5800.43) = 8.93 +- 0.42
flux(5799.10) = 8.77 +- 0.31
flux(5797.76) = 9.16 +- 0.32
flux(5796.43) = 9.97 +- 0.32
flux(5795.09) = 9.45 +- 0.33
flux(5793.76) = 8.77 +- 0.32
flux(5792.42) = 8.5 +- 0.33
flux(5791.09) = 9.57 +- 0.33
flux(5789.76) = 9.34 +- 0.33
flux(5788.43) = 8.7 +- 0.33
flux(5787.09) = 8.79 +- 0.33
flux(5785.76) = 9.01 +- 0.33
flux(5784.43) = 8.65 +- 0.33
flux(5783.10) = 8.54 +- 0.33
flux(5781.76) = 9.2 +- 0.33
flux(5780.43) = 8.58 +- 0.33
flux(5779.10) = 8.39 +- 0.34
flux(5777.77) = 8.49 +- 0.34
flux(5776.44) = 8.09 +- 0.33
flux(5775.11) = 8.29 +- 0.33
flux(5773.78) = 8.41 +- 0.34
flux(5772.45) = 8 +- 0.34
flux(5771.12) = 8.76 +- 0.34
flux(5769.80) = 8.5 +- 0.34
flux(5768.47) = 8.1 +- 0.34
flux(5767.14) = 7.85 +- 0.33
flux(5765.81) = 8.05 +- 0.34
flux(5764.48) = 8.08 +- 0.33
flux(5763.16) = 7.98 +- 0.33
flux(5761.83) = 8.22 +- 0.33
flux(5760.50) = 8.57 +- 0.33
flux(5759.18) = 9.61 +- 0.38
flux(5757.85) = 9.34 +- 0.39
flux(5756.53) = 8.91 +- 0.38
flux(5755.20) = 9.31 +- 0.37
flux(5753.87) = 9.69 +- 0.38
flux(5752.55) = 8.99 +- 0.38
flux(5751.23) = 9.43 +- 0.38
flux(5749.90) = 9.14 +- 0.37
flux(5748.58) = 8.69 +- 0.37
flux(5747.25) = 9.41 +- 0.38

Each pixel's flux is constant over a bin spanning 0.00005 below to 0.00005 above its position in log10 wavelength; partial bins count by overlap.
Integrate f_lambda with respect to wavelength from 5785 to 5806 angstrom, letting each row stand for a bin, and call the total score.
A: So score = 194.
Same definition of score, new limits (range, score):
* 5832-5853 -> 176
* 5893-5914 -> 92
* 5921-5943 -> 140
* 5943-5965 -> 146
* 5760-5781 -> 174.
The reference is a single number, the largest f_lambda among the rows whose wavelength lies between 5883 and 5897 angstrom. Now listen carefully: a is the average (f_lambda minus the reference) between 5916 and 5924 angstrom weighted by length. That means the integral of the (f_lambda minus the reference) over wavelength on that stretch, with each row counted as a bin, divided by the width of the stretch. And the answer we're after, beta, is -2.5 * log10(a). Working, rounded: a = 0.9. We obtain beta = 0.1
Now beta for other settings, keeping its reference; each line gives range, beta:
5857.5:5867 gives -0.4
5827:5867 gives -1.0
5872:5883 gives 0.5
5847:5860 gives -0.8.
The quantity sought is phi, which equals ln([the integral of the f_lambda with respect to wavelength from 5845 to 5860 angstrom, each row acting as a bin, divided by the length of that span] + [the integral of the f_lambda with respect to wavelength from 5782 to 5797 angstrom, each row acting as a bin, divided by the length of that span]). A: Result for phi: 2.81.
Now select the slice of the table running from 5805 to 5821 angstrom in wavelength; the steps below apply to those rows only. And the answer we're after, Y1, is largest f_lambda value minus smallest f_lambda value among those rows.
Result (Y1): 2.6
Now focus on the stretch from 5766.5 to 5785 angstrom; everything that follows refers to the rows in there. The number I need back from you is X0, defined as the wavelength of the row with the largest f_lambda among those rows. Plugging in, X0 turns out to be 5781.76 angstrom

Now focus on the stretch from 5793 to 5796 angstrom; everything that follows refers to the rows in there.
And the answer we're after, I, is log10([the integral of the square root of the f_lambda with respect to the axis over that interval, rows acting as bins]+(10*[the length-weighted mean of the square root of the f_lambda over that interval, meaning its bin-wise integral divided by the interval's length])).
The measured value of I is 1.59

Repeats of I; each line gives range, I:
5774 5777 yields 1.57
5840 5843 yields 1.58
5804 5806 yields 1.58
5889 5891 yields 1.29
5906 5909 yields 1.46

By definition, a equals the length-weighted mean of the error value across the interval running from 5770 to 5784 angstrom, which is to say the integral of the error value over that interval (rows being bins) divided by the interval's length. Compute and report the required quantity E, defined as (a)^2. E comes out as 0.112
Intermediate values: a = 0.335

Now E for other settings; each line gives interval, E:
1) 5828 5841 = 0.118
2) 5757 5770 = 0.119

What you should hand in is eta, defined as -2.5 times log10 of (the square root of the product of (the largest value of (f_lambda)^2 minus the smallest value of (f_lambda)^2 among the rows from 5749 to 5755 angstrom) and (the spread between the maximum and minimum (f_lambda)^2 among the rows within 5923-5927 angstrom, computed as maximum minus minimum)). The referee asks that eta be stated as -2.39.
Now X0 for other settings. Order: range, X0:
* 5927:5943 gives 5941.01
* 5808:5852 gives 5808.45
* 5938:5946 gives 5945.12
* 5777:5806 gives 5805.78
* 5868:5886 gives 5873.01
